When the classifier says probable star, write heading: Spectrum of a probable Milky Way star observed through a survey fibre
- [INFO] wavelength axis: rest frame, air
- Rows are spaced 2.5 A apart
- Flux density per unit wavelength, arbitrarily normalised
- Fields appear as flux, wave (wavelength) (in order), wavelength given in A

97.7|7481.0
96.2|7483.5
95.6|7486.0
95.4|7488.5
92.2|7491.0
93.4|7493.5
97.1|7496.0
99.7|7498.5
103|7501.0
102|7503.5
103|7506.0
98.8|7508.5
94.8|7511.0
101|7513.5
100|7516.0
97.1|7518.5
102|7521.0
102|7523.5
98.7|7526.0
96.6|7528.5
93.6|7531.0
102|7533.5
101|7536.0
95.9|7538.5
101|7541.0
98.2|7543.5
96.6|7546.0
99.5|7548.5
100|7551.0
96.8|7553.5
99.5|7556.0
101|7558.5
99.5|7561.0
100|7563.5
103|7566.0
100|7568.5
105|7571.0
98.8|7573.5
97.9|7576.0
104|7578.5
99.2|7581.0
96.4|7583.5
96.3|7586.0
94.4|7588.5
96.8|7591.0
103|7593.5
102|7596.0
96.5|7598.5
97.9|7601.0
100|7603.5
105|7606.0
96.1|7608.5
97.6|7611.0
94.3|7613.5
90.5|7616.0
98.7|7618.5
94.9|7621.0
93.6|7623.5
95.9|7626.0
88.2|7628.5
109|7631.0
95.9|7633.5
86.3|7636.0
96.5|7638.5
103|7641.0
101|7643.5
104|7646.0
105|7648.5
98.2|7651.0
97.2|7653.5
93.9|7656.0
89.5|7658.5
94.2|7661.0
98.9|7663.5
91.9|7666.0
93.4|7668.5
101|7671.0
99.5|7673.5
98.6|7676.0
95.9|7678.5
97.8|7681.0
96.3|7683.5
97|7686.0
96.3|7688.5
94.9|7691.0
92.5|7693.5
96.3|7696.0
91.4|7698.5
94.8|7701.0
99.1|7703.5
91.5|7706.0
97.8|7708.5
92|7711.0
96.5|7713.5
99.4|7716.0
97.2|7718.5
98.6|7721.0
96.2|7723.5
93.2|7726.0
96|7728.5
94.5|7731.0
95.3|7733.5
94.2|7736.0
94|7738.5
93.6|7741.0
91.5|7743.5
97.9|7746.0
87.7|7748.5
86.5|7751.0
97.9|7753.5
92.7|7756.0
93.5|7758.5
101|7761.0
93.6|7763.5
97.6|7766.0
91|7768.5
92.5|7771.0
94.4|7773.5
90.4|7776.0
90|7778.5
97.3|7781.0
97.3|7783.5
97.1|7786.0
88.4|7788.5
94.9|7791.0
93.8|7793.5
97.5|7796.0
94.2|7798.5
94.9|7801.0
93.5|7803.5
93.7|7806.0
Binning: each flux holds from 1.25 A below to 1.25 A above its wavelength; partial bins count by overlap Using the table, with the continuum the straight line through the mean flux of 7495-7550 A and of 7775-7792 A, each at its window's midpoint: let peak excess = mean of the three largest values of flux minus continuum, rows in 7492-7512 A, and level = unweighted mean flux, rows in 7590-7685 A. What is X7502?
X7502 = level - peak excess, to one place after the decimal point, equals 94.3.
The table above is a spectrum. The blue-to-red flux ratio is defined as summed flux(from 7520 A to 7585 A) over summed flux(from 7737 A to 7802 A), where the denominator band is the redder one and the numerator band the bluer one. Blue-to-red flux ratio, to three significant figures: 1.06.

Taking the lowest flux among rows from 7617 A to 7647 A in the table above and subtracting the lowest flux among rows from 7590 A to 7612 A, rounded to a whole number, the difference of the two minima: -10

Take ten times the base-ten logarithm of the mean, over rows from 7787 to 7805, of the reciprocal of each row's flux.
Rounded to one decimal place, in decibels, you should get -19.7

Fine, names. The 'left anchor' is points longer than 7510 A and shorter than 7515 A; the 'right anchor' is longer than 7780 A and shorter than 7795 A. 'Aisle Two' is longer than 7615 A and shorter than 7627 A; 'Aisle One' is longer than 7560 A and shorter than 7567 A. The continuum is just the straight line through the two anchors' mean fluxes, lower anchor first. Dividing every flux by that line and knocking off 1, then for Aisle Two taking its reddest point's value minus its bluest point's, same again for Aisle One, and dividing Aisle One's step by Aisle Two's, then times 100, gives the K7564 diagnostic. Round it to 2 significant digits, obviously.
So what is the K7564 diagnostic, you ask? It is 64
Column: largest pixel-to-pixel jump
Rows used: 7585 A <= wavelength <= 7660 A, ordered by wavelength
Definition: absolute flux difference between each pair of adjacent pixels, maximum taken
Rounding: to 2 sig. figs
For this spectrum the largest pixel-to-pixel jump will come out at 21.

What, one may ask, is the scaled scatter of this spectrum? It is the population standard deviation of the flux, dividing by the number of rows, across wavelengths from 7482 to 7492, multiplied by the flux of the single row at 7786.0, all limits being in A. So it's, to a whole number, 151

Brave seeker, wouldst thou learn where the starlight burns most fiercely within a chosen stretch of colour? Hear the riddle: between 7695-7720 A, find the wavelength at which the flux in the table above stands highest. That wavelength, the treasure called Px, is 7716.0 A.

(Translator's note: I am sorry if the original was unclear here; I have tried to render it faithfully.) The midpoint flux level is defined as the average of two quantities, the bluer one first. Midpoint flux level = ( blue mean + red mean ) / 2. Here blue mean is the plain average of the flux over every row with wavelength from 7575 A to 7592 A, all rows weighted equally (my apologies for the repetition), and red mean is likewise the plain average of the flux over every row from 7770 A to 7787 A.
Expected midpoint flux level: 96.0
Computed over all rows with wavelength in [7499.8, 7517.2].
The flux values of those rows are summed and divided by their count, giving 100.4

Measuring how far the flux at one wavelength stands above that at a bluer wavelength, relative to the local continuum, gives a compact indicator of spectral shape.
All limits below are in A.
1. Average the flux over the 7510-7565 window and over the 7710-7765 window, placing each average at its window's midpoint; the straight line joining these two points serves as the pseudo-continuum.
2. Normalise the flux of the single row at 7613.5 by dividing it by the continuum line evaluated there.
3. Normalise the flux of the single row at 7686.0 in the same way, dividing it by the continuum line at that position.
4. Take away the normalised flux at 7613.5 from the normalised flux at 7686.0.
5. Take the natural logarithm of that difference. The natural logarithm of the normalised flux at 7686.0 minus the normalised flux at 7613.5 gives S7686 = -3.1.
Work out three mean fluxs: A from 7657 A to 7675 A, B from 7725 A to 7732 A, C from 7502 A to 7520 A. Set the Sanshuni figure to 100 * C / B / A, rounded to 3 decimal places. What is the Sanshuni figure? 1.102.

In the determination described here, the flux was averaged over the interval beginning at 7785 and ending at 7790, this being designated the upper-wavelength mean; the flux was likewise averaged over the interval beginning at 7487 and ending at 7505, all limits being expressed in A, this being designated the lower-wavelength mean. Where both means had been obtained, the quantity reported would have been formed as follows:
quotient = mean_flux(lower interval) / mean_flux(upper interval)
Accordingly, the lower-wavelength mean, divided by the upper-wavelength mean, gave 1.05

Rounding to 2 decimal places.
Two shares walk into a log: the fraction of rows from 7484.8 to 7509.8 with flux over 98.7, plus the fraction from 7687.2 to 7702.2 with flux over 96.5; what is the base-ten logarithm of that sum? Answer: -0.30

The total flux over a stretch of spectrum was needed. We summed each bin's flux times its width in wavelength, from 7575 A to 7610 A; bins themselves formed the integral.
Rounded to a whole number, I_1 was 3464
